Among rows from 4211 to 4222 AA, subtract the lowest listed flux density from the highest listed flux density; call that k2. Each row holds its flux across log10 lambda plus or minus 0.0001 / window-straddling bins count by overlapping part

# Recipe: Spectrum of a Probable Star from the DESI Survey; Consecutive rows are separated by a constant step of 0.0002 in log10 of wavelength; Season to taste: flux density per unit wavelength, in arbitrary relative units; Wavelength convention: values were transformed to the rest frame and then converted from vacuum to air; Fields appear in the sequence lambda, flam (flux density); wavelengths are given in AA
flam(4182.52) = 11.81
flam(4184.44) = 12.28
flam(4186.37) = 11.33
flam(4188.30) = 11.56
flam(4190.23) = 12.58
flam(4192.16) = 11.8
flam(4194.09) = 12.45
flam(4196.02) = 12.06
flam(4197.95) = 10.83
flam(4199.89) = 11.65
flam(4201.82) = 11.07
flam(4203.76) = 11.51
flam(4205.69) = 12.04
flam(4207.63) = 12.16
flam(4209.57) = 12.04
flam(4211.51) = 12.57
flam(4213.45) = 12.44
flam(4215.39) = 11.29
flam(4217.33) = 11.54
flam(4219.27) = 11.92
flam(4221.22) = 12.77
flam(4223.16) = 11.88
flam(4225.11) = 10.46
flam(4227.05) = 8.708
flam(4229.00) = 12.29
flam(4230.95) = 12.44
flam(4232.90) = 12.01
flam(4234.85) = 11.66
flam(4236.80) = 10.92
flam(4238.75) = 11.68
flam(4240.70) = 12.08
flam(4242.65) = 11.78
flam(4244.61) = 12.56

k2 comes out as 1.48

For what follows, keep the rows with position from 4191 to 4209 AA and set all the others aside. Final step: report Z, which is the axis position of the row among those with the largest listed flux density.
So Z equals 4194.09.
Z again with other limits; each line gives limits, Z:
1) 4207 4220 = 4211.51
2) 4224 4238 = 4230.95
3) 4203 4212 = 4211.51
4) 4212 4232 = 4221.22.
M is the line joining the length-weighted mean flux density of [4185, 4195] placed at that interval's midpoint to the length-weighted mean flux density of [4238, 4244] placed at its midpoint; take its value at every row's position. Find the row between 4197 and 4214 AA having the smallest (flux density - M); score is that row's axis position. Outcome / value 4197.95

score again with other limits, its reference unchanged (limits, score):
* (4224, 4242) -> 4227.05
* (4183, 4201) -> 4197.95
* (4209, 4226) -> 4225.11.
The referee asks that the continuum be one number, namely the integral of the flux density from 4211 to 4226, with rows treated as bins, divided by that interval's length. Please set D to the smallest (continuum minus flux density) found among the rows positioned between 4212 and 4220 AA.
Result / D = -0.60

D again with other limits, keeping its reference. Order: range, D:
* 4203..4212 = -0.73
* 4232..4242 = -0.24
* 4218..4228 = -0.93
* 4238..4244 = -0.24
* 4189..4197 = -0.74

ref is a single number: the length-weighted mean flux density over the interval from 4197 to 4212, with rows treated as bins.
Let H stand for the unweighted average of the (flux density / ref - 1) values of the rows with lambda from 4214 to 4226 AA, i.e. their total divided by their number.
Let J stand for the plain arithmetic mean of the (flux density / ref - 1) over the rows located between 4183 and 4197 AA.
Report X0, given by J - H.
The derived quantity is 0.03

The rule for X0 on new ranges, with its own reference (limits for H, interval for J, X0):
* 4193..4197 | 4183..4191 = -0.03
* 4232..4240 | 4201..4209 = 0.01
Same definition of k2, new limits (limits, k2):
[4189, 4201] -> 1.75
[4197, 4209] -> 1.33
